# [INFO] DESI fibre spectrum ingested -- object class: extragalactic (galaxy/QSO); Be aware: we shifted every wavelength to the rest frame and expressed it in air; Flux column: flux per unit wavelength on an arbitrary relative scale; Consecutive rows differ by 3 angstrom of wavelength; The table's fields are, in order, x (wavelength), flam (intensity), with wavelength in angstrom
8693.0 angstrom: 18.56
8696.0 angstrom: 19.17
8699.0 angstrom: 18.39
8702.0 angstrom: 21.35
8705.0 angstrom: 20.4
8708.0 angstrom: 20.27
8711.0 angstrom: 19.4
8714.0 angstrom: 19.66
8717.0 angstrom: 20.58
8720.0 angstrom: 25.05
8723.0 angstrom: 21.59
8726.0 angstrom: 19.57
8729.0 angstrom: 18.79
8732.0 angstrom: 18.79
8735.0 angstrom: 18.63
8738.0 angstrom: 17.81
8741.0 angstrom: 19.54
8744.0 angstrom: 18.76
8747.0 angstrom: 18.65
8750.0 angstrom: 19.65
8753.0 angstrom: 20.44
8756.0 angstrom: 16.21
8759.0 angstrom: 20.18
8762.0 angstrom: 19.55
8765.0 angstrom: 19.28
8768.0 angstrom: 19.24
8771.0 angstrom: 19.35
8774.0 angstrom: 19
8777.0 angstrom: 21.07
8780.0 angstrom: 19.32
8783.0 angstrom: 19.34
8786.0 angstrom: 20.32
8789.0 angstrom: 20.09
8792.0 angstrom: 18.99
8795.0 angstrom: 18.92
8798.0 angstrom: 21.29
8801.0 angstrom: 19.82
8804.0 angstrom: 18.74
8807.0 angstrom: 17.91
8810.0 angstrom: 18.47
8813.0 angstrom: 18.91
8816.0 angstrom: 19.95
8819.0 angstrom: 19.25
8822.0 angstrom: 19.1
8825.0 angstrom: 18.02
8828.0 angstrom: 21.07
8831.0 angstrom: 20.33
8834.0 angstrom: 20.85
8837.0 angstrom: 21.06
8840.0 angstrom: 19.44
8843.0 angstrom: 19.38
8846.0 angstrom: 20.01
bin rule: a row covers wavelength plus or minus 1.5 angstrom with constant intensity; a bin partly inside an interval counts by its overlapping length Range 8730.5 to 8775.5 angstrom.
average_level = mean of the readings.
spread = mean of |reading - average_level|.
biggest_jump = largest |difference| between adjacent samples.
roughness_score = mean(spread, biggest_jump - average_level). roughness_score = -7.04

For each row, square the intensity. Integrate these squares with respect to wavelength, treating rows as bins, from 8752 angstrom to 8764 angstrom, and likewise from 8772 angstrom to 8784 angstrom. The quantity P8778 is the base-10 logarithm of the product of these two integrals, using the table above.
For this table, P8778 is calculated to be 7.31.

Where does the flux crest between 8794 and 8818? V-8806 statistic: 8798.0 angstrom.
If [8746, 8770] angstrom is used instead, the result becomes 8753.0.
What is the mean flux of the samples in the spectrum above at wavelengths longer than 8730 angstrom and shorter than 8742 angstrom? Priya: 18.7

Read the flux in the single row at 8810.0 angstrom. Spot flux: 18.47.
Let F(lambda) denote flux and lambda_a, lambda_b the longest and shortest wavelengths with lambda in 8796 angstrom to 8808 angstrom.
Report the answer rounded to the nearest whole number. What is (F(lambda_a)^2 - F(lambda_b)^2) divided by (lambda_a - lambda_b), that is -15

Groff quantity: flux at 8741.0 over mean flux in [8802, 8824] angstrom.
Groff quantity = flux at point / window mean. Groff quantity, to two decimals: 1.03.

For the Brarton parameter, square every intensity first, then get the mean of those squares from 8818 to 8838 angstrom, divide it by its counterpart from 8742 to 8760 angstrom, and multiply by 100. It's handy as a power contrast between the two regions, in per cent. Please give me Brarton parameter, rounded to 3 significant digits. 110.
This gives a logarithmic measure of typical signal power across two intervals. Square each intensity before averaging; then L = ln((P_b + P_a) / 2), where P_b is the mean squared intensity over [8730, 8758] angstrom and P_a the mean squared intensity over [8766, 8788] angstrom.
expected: 5.91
